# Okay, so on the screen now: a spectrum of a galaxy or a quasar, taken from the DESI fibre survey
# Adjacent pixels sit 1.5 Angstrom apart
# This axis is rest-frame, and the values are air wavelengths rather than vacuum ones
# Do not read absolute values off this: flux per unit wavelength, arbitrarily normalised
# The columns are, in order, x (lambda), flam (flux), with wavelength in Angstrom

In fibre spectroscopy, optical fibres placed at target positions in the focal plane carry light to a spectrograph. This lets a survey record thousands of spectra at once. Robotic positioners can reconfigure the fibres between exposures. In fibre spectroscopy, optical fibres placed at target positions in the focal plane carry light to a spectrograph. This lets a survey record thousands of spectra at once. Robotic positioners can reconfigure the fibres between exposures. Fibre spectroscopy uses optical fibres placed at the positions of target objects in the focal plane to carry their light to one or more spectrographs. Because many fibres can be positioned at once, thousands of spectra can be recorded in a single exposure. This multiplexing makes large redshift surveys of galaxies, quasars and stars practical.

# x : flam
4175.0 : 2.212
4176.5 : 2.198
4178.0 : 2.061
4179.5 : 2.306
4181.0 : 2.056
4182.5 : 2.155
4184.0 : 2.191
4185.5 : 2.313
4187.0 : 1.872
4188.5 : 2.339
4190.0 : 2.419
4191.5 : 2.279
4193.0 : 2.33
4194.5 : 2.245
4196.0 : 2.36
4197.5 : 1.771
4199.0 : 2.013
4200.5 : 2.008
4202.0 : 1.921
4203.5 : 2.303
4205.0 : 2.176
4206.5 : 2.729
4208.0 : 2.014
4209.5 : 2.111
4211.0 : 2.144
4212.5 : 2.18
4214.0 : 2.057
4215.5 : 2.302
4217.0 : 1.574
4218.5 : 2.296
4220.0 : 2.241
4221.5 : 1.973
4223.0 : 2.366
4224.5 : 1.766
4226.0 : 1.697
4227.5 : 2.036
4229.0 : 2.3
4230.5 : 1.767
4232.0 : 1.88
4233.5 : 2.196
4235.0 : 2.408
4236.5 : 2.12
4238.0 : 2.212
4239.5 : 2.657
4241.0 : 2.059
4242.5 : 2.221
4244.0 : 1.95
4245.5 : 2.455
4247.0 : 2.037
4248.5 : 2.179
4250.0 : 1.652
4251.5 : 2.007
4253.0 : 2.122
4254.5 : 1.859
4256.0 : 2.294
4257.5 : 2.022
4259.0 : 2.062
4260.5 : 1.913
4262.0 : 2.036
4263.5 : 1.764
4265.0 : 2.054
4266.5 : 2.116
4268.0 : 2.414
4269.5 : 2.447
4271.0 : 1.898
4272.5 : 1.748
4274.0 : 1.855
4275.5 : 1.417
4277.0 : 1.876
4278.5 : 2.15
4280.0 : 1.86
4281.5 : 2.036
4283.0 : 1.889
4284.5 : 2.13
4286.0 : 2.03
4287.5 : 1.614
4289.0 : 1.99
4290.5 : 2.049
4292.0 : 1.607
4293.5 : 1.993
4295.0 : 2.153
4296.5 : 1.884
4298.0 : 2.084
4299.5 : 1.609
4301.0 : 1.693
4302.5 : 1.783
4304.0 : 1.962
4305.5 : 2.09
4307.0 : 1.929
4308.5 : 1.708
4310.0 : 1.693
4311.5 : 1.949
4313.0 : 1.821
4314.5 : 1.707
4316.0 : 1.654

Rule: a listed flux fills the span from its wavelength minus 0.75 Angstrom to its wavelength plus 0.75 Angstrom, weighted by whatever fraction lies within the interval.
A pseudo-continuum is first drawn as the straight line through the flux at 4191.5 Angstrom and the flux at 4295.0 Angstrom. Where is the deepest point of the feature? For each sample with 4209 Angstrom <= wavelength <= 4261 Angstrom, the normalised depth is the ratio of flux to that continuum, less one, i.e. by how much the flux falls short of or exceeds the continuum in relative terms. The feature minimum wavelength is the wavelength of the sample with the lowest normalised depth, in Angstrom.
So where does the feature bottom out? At 4217.0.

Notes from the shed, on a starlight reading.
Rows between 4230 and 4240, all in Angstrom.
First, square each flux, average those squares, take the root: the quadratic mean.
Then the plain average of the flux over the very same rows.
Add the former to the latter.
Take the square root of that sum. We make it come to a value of 2.09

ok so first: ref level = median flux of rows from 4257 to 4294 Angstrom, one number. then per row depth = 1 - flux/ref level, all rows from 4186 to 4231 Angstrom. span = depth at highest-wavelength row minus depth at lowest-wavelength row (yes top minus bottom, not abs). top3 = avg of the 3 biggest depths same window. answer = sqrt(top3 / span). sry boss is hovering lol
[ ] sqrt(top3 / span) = 1.73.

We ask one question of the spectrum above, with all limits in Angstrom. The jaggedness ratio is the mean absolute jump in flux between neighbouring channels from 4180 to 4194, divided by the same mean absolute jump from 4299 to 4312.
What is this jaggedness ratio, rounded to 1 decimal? 1.3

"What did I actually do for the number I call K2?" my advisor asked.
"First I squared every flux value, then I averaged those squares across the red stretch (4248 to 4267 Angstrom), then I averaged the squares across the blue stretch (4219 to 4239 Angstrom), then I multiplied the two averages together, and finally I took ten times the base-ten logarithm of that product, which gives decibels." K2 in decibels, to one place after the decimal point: 12.5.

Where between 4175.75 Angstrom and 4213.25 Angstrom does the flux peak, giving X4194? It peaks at 4206.5 Angstrom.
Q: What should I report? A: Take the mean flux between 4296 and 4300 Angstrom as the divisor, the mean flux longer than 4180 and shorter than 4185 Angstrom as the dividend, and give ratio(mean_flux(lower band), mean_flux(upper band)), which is 1.15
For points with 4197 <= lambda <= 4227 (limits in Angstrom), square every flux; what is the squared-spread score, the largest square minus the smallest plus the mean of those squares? 9.4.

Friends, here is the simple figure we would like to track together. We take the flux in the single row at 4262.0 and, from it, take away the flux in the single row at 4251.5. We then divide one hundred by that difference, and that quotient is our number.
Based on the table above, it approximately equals 3448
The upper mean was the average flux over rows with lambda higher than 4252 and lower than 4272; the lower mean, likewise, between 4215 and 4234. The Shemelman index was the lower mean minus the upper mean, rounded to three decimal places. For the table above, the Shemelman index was -0.047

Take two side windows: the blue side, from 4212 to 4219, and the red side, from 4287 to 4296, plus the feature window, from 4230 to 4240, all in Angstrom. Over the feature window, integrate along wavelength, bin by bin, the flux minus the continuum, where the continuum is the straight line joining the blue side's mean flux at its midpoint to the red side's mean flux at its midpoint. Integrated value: 1.5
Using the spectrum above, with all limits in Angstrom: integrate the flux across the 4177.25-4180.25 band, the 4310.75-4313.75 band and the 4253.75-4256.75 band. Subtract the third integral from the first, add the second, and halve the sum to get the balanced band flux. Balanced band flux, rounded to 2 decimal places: 2.99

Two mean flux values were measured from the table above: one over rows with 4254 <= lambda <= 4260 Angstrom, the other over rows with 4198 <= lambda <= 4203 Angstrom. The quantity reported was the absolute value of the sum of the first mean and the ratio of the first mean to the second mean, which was 3.10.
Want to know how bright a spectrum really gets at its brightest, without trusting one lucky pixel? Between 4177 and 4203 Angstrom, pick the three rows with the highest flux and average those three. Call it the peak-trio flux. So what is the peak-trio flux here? 2.37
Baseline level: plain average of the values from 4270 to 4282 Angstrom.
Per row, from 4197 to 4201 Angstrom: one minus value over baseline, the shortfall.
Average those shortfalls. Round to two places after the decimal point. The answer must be -0.04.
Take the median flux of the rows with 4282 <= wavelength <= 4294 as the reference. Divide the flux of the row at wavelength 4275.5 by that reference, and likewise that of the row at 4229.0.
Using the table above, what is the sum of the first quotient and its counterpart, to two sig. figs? 1.9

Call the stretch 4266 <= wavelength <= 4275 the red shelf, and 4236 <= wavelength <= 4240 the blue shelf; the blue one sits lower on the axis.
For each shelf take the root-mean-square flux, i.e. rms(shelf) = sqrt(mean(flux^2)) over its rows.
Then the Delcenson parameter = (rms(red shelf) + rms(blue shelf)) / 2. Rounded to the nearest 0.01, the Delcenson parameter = 2.22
